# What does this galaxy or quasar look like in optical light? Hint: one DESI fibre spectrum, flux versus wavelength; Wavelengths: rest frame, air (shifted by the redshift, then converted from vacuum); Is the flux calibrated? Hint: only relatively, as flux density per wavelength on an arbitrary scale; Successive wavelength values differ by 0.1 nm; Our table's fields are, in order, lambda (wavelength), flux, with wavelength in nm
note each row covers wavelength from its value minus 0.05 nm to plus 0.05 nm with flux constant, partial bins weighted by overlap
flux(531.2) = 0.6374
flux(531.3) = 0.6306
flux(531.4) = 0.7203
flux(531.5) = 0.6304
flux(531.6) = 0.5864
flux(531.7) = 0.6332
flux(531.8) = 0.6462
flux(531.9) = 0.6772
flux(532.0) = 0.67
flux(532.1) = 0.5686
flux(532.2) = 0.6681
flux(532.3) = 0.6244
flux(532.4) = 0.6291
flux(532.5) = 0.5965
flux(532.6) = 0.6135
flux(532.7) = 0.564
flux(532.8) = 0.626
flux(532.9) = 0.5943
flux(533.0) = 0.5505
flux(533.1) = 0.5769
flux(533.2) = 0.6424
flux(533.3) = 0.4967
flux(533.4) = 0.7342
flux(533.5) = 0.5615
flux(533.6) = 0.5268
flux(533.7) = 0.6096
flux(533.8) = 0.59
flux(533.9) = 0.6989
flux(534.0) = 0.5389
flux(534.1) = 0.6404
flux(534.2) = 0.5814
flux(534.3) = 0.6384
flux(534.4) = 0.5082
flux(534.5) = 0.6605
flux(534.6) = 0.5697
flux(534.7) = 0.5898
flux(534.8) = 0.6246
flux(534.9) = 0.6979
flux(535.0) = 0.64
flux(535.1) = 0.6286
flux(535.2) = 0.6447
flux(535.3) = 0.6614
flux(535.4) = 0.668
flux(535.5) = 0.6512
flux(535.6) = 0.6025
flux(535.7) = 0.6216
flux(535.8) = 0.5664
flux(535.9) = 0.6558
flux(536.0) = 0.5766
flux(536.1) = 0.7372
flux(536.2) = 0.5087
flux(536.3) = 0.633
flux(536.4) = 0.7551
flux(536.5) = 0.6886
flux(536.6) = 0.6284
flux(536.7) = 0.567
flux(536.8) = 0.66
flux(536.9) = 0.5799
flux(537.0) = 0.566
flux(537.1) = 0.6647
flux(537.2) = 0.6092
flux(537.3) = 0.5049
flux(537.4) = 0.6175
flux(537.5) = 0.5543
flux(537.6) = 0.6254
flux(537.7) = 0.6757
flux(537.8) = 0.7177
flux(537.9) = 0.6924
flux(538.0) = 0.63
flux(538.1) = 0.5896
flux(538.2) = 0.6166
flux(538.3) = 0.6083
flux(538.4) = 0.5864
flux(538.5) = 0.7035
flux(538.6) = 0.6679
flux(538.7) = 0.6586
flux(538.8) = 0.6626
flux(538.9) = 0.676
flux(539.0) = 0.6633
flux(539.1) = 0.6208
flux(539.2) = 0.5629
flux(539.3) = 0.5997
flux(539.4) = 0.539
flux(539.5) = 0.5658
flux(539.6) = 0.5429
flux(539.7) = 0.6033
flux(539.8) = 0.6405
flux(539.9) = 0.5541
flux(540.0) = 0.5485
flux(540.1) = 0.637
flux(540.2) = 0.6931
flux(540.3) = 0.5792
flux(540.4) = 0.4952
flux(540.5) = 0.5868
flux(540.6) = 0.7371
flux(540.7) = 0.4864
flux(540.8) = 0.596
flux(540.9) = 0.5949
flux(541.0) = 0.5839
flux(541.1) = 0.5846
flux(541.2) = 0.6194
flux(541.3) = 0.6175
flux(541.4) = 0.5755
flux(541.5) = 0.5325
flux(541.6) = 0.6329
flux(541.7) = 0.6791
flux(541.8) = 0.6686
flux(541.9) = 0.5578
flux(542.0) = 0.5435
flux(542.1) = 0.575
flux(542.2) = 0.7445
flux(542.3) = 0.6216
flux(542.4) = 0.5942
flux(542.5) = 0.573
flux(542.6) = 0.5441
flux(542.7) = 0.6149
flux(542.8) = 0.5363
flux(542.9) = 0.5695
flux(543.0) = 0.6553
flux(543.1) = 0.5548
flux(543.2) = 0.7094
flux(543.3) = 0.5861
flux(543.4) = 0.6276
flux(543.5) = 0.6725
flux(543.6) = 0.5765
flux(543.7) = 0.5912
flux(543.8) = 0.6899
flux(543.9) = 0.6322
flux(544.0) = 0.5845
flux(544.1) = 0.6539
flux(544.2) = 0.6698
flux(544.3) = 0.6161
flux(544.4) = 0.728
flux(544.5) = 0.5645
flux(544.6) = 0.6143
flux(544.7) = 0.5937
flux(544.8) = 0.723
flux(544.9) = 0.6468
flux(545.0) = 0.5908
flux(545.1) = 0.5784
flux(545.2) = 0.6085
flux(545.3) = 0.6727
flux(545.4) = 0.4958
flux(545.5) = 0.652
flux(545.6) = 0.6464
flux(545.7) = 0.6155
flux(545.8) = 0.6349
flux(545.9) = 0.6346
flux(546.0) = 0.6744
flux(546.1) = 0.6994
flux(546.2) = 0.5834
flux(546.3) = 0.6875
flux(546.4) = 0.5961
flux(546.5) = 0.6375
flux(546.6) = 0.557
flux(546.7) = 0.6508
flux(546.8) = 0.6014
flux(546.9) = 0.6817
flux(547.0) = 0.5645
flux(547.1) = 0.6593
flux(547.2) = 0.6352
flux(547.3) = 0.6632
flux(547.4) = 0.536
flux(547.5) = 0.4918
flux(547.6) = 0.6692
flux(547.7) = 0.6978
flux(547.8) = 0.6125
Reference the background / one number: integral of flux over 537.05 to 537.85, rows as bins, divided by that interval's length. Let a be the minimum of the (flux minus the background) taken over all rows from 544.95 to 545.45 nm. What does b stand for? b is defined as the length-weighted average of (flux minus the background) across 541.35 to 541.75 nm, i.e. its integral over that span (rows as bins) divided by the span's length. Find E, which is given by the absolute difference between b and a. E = 0.109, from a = -0.13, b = -0.016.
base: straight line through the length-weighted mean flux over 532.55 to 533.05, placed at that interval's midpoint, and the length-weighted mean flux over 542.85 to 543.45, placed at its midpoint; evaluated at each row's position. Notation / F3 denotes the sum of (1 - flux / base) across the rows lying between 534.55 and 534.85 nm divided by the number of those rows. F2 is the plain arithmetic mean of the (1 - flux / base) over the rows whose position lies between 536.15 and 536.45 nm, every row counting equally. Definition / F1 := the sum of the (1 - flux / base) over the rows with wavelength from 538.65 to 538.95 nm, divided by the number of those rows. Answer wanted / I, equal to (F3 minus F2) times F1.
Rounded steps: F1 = -0.10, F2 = -0.06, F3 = 0.00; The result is -0.006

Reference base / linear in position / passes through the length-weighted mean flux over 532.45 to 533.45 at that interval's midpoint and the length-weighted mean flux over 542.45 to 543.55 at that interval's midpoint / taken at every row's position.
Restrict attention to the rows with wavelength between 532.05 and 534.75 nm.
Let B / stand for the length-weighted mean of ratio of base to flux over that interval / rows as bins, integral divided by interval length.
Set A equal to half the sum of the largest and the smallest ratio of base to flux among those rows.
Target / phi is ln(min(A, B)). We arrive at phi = 0.008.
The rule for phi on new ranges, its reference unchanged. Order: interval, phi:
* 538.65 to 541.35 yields 0.010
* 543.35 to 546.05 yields -0.033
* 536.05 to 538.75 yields -0.038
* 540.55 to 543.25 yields 0.009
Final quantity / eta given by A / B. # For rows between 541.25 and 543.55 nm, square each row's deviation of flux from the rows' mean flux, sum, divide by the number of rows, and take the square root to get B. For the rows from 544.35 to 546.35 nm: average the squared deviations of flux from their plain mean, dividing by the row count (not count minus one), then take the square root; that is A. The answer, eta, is 0.97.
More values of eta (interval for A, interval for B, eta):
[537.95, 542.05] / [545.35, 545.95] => 1.03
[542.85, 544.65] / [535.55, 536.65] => 0.73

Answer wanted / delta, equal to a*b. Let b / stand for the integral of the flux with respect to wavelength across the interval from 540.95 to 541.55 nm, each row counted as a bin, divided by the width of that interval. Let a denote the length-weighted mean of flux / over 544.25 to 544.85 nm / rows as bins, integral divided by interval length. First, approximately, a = 0.640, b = 0.586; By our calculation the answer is 0.375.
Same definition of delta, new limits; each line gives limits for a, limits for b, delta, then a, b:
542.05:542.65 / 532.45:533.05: 0.360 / 0.609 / 0.591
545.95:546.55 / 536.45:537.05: 0.398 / 0.646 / 0.615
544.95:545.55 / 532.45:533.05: 0.354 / 0.600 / 0.591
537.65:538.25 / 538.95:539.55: 0.387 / 0.654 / 0.592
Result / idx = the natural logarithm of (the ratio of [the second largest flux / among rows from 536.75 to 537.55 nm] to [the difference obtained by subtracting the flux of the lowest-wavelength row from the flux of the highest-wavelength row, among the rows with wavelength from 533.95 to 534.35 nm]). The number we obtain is 1.89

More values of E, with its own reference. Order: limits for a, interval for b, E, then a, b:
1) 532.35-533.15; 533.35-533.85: 0.054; -0.07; -0.017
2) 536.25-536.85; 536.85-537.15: 0.037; -0.05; -0.018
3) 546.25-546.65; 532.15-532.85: 0.060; -0.06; -0.004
